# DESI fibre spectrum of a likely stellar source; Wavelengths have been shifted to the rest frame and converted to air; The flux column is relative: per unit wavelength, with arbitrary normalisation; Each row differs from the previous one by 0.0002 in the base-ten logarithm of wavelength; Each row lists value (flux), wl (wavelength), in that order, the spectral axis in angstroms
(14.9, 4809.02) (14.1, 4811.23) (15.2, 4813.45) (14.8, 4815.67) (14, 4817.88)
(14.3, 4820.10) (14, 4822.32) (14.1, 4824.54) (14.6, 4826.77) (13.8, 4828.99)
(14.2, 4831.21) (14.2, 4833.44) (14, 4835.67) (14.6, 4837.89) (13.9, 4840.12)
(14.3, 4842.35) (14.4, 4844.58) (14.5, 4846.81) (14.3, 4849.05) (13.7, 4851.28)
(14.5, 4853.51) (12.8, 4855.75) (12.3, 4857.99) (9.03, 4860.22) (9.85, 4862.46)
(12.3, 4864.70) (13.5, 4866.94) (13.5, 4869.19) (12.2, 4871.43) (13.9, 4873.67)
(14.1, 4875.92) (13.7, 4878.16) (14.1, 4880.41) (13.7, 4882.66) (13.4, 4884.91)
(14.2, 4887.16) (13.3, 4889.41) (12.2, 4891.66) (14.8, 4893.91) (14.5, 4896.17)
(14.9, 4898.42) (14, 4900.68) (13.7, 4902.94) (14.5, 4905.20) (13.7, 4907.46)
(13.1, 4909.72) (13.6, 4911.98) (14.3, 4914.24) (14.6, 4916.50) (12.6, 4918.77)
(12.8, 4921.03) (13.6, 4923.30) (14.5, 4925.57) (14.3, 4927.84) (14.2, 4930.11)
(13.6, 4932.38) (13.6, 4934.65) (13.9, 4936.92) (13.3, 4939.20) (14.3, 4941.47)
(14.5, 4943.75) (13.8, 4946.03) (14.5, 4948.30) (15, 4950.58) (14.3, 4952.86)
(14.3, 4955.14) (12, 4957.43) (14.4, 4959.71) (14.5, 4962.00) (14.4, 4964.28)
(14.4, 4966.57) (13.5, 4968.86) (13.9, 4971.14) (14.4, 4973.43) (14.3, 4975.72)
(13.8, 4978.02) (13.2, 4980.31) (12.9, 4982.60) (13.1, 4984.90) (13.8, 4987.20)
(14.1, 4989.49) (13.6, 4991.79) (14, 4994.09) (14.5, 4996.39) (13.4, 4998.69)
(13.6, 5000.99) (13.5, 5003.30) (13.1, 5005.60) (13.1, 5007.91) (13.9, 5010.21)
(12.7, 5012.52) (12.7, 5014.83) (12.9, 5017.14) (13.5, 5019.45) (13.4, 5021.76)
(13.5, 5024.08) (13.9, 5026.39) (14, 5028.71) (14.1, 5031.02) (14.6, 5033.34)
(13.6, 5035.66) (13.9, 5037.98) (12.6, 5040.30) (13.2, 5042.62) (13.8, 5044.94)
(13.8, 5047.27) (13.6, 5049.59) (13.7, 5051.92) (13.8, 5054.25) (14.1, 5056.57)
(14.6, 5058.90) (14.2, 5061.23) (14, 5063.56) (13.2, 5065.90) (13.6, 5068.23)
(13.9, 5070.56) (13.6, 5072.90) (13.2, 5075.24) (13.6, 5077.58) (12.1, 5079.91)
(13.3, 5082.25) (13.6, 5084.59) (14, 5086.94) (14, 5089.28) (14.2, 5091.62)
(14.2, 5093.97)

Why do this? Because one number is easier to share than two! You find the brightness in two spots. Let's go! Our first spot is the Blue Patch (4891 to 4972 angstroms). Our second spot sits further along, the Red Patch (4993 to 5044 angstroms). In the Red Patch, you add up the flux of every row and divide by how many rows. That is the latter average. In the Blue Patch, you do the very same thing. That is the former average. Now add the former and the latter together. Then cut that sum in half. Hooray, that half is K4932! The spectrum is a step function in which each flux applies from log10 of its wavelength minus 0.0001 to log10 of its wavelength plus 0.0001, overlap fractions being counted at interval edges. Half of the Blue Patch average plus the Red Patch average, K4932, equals 13.7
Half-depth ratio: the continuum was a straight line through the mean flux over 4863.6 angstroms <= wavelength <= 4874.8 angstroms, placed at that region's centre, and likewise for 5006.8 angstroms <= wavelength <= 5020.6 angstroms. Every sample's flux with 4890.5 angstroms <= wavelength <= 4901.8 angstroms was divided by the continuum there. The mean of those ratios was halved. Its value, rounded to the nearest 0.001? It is 0.538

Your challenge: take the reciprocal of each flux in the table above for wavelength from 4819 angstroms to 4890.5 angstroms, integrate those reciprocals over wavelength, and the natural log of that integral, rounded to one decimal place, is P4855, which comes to 1.7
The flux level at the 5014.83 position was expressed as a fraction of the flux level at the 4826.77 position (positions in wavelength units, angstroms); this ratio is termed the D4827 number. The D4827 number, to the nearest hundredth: 0.87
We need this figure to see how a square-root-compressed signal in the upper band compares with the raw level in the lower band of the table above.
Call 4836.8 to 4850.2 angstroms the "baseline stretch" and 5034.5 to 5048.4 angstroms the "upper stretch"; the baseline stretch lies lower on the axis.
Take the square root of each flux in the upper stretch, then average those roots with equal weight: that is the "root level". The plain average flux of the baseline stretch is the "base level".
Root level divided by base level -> 0.256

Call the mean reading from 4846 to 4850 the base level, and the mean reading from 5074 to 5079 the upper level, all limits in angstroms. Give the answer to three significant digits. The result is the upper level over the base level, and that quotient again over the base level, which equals 0.0646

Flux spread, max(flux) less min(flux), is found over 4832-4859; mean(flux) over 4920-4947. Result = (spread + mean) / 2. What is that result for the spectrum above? 8.08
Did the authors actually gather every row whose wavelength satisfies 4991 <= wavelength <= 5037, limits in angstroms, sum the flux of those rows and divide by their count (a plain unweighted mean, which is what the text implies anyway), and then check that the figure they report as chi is 13.6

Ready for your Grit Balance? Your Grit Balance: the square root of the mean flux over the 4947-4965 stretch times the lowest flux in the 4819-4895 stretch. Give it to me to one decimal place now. 11.3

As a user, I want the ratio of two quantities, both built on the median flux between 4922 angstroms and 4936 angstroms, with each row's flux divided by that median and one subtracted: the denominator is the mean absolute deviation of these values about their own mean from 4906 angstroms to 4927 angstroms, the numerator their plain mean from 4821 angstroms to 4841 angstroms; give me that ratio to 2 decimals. 0.46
